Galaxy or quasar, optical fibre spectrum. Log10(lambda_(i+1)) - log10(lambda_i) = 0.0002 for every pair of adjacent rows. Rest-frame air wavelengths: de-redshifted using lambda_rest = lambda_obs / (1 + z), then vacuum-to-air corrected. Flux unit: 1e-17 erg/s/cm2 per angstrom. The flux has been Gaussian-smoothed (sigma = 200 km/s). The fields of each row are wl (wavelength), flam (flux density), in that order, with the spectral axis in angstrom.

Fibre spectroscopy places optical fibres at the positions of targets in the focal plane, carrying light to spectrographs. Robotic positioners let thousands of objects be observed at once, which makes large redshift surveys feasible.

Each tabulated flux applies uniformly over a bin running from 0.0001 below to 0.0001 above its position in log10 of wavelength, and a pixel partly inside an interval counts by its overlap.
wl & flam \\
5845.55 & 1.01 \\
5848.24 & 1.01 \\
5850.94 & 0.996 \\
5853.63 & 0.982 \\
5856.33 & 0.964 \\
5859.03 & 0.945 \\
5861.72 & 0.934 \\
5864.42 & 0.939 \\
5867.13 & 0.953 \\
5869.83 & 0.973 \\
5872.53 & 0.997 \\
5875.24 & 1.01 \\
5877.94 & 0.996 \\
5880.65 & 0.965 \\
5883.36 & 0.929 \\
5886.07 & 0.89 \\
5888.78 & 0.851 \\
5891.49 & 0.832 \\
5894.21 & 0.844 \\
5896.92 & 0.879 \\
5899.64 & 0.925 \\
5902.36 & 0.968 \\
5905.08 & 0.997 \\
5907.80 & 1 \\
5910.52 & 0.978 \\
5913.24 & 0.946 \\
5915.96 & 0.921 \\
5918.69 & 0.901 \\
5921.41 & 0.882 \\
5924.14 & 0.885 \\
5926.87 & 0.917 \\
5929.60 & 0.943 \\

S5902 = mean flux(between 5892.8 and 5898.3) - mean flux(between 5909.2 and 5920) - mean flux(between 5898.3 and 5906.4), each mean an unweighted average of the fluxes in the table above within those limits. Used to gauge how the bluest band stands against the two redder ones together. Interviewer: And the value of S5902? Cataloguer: -1.04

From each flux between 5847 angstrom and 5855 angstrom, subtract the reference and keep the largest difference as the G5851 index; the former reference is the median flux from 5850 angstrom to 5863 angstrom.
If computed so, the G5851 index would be 0.046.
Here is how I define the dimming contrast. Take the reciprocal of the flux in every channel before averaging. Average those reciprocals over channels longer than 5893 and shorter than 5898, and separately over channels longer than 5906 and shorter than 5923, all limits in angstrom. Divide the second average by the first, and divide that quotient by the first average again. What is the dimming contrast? 0.79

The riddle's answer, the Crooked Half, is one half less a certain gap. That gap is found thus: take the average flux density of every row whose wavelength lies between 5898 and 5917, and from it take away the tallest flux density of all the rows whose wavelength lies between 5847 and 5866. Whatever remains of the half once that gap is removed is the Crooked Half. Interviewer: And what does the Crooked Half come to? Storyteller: 0.548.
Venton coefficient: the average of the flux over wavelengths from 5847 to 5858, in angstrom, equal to 0.99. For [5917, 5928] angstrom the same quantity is 0.90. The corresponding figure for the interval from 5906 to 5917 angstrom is 0.96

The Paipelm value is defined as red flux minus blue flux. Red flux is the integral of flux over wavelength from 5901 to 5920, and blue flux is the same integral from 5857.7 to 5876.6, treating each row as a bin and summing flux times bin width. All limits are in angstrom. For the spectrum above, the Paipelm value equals 0.0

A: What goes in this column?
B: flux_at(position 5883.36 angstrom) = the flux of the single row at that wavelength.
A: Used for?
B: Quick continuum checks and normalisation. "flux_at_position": 0.929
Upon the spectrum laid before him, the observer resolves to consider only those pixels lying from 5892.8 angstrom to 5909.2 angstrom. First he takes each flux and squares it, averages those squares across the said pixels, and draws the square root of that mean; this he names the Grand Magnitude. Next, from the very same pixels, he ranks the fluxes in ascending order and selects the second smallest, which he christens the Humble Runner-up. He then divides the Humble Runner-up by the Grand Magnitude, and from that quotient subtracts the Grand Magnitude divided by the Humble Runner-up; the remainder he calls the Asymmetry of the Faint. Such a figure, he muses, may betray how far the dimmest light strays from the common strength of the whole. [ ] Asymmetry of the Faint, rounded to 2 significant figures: -0.13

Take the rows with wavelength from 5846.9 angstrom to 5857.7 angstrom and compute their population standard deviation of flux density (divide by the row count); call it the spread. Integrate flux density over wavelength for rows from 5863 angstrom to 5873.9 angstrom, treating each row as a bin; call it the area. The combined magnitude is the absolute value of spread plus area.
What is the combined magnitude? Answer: 10.5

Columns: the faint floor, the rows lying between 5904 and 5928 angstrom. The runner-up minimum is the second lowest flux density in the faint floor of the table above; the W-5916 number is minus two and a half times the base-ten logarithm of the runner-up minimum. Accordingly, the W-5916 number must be 0.13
